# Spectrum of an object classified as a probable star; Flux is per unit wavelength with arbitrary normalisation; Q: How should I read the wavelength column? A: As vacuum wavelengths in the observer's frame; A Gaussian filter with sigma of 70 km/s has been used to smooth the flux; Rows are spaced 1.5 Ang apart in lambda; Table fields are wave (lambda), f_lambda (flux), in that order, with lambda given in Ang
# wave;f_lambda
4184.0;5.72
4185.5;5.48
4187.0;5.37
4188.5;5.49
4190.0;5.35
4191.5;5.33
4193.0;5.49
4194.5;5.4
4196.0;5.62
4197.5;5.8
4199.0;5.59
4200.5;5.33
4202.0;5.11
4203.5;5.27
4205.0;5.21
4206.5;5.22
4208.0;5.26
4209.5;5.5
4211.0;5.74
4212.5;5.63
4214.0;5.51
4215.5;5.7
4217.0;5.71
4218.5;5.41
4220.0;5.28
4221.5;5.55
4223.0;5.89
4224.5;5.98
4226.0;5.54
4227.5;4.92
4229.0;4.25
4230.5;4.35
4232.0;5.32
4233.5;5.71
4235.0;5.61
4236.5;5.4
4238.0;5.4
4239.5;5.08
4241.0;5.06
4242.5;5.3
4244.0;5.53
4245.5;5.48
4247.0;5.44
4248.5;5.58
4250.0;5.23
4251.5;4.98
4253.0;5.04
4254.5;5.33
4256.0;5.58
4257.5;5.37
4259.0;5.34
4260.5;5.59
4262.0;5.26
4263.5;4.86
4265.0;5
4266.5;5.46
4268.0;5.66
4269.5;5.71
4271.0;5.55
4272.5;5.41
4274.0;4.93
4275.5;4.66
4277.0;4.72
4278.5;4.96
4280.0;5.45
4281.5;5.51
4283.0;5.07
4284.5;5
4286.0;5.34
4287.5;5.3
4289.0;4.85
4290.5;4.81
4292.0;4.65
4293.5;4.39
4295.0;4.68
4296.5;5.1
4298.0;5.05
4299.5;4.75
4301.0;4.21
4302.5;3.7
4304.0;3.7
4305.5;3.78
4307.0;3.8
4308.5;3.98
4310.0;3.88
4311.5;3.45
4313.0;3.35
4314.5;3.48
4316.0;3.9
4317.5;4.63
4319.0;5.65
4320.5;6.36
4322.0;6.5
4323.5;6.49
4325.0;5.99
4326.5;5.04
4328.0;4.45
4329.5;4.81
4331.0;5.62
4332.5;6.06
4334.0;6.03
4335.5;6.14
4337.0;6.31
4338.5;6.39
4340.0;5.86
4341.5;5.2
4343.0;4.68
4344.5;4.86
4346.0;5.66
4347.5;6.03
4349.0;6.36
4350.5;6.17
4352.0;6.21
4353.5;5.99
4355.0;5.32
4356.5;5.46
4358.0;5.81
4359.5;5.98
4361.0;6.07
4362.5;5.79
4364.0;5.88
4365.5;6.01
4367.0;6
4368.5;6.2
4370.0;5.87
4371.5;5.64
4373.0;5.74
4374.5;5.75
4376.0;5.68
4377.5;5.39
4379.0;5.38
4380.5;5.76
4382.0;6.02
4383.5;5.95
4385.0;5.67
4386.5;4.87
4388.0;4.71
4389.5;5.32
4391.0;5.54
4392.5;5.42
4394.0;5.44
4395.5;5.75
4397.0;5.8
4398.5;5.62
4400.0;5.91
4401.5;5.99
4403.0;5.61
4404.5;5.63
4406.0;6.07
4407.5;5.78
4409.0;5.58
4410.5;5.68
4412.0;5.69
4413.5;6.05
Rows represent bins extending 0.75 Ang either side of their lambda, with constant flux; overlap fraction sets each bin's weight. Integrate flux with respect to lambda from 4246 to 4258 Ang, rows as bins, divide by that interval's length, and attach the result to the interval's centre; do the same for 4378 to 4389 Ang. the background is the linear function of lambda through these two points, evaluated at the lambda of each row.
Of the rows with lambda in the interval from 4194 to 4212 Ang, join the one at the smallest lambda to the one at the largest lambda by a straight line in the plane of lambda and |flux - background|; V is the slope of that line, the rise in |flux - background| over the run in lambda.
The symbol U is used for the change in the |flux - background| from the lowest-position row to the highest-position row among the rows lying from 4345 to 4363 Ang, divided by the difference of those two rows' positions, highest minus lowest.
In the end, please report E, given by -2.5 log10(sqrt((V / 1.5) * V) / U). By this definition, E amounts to -0.9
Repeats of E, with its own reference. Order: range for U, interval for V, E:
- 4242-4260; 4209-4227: -3.3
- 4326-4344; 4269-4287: 0.3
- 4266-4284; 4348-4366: -0.7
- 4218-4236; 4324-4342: -0.5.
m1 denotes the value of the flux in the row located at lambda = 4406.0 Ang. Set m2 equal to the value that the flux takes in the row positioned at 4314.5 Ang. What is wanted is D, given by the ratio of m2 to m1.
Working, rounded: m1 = 6.07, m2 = 3.48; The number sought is 0.57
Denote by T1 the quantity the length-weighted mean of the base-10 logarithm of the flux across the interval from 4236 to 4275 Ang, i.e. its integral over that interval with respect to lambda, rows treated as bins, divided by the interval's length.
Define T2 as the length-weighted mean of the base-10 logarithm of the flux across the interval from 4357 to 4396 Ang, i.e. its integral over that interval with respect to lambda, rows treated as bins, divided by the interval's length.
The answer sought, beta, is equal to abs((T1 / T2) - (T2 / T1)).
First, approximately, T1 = 0.726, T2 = 0.753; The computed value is 0.074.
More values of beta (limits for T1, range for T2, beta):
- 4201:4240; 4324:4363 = 0.069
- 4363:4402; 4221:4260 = 0.075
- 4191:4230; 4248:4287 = 0.038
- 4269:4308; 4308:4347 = 0.083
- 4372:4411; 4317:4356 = 0.017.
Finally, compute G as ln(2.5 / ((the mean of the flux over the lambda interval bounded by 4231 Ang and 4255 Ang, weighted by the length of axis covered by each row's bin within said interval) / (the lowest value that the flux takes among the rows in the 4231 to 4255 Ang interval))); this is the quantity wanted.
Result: 0.85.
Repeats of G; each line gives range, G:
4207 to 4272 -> 0.68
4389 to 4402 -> 0.86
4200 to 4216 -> 0.86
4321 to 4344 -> 0.67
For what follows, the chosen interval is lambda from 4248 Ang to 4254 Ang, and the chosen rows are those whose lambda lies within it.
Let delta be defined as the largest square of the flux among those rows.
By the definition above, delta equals 31.1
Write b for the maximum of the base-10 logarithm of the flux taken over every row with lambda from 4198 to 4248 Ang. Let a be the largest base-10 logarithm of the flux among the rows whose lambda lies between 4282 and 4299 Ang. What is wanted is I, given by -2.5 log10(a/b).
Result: 0.07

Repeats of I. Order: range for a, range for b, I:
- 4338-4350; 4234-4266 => -0.08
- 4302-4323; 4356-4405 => -0.03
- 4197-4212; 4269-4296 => -0.01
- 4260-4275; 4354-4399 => 0.05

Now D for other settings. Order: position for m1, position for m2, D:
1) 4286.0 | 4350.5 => 1.16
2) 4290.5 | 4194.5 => 1.12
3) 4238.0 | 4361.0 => 1.12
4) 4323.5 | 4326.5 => 0.78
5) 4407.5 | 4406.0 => 1.05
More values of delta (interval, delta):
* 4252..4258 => 31.1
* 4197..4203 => 33.6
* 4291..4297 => 26.0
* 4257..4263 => 31.2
